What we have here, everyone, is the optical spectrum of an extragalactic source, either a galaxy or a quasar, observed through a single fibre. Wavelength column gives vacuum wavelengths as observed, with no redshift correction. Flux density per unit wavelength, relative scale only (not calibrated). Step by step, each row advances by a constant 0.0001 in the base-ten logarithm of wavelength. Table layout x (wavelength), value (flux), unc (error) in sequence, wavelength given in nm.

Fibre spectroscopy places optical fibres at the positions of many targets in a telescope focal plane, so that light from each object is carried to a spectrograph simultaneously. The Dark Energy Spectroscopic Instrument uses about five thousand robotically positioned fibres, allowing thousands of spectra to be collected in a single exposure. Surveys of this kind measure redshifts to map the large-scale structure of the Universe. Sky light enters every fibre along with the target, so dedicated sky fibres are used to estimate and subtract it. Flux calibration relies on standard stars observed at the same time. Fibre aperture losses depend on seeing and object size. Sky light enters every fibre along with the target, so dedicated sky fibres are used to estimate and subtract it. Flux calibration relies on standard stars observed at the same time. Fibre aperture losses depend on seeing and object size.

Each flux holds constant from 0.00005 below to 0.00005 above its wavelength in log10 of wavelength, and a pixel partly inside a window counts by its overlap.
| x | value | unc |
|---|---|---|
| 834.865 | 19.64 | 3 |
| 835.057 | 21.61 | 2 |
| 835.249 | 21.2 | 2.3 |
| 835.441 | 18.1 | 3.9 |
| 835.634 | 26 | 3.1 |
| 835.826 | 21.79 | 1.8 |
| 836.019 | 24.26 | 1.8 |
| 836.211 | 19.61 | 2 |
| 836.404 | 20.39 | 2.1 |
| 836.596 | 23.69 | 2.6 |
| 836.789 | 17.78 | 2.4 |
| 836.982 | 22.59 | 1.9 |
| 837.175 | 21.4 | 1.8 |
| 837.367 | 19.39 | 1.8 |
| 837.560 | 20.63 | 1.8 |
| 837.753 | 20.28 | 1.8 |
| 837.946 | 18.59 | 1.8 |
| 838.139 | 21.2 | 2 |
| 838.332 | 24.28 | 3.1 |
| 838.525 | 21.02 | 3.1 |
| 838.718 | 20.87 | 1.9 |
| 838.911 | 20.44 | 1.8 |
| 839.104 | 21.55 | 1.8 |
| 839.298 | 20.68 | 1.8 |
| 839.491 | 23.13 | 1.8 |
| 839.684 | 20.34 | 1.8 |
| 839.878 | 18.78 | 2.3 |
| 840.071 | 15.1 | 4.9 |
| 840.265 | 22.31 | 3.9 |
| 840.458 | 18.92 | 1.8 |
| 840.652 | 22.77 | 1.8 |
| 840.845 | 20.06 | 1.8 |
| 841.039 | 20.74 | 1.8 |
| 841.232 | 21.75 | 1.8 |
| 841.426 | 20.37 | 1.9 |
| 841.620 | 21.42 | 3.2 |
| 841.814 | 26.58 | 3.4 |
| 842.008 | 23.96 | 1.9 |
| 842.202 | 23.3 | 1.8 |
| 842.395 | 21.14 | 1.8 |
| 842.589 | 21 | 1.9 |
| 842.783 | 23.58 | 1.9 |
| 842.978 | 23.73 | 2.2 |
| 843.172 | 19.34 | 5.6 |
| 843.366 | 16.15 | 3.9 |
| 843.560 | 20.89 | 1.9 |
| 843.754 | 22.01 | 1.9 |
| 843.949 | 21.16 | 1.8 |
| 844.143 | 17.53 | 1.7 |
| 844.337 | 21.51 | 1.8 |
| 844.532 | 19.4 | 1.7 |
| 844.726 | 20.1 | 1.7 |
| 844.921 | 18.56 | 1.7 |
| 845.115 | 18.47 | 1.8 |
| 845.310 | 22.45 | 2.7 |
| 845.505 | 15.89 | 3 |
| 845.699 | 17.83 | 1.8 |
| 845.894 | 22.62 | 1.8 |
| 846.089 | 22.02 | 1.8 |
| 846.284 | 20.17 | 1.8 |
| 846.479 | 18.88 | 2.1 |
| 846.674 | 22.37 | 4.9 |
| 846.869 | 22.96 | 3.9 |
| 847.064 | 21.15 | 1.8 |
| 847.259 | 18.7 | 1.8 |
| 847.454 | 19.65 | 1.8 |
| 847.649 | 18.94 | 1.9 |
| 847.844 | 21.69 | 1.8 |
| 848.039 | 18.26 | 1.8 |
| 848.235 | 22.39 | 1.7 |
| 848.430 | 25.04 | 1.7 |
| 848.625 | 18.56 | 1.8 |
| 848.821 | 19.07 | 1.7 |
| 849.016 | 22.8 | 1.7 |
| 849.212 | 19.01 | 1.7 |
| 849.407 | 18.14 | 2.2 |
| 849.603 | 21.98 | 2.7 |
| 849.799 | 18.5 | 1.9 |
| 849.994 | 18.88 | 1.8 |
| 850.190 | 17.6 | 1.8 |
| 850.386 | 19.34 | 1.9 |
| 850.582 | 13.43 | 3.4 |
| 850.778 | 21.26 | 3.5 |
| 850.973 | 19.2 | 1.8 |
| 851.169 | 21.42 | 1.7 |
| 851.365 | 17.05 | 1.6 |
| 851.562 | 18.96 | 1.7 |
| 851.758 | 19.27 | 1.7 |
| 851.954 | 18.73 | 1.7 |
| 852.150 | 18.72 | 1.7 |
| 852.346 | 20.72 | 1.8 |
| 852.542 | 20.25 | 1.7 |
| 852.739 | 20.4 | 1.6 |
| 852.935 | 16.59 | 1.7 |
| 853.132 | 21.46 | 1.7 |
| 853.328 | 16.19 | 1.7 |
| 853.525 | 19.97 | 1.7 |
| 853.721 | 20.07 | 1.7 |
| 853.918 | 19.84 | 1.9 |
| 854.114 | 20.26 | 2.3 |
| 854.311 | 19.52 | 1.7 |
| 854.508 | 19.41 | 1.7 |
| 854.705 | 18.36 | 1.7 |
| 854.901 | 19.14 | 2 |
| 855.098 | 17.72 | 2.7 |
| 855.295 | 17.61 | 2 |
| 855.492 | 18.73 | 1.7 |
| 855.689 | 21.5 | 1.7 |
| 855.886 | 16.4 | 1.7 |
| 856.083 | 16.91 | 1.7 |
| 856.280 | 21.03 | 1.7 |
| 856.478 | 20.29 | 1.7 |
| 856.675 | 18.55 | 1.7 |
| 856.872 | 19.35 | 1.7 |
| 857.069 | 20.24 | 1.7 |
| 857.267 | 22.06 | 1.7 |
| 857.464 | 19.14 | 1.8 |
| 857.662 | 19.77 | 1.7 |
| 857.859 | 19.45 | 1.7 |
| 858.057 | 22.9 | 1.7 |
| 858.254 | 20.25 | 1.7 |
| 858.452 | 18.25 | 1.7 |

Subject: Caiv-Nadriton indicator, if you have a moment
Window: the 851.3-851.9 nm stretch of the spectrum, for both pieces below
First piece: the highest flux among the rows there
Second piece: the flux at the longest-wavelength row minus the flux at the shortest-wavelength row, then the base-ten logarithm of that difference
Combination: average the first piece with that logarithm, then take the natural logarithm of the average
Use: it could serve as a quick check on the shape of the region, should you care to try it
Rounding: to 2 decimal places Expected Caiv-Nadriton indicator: 2.28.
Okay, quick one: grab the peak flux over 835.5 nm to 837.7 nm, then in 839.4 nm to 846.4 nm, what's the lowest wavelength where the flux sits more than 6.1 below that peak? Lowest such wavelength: 839.878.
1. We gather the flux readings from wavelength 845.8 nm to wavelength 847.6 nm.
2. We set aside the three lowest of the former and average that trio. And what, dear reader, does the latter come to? 19.1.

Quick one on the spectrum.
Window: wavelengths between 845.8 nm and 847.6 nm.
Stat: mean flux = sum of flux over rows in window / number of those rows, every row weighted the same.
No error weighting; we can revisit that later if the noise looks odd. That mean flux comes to 20.9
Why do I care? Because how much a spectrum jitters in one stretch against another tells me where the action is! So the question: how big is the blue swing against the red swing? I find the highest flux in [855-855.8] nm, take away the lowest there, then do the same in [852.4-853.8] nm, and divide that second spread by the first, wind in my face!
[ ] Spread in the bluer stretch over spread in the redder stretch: 1.4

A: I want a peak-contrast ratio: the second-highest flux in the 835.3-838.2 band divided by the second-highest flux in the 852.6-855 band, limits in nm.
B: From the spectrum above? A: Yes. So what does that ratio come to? 1.19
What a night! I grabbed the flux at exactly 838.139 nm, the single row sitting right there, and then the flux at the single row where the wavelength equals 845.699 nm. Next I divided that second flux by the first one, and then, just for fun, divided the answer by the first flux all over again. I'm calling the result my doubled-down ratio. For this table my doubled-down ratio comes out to 0.040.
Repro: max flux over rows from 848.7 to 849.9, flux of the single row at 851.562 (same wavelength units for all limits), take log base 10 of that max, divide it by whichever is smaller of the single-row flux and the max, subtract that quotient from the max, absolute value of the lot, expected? 22.7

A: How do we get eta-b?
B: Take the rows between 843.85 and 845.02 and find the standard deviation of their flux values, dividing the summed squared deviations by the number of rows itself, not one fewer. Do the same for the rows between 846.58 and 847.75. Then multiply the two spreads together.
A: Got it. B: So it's 2.3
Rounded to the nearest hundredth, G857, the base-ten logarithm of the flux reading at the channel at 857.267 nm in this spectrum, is 1.34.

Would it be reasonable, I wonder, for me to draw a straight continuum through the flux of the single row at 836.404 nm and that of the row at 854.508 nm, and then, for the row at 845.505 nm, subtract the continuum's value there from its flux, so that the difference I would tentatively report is -4.0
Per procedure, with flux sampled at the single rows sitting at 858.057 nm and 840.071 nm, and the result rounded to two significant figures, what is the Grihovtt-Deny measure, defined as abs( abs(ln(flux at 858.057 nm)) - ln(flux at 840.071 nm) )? 0.42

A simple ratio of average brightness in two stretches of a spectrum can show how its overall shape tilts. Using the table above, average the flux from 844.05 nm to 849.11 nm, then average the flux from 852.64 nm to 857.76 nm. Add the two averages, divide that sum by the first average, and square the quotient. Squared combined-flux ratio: 3.80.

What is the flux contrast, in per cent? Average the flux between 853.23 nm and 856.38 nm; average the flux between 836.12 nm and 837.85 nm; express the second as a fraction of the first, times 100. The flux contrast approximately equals 109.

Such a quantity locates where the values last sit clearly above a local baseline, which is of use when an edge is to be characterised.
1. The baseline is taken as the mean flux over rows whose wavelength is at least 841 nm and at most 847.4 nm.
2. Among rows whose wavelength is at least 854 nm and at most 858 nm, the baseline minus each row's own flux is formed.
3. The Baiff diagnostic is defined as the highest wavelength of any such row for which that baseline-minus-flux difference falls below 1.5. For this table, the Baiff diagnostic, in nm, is 857.859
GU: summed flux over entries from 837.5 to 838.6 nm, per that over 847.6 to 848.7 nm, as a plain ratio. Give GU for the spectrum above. 1.01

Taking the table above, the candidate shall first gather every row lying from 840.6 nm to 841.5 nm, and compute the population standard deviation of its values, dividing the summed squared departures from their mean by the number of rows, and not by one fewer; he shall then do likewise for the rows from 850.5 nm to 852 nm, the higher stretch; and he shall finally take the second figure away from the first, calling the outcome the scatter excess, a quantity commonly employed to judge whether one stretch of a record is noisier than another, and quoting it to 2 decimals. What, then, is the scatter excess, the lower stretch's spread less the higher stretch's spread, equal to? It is -1.38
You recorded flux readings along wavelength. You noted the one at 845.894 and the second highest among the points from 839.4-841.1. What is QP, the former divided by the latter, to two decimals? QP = 0.99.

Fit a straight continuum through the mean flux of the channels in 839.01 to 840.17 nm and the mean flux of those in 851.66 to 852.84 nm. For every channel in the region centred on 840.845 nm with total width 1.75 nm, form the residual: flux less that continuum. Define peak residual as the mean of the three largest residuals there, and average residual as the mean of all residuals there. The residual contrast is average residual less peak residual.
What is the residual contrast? -1.9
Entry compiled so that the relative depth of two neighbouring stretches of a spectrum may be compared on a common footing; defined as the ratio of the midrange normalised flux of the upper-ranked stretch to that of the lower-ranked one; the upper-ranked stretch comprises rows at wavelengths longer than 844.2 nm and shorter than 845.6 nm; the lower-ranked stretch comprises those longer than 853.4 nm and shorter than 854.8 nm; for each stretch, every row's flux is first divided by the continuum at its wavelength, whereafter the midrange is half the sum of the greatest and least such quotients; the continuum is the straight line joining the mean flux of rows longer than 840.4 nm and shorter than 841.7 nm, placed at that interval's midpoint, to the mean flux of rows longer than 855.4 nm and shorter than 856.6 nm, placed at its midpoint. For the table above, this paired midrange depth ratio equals 0.94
